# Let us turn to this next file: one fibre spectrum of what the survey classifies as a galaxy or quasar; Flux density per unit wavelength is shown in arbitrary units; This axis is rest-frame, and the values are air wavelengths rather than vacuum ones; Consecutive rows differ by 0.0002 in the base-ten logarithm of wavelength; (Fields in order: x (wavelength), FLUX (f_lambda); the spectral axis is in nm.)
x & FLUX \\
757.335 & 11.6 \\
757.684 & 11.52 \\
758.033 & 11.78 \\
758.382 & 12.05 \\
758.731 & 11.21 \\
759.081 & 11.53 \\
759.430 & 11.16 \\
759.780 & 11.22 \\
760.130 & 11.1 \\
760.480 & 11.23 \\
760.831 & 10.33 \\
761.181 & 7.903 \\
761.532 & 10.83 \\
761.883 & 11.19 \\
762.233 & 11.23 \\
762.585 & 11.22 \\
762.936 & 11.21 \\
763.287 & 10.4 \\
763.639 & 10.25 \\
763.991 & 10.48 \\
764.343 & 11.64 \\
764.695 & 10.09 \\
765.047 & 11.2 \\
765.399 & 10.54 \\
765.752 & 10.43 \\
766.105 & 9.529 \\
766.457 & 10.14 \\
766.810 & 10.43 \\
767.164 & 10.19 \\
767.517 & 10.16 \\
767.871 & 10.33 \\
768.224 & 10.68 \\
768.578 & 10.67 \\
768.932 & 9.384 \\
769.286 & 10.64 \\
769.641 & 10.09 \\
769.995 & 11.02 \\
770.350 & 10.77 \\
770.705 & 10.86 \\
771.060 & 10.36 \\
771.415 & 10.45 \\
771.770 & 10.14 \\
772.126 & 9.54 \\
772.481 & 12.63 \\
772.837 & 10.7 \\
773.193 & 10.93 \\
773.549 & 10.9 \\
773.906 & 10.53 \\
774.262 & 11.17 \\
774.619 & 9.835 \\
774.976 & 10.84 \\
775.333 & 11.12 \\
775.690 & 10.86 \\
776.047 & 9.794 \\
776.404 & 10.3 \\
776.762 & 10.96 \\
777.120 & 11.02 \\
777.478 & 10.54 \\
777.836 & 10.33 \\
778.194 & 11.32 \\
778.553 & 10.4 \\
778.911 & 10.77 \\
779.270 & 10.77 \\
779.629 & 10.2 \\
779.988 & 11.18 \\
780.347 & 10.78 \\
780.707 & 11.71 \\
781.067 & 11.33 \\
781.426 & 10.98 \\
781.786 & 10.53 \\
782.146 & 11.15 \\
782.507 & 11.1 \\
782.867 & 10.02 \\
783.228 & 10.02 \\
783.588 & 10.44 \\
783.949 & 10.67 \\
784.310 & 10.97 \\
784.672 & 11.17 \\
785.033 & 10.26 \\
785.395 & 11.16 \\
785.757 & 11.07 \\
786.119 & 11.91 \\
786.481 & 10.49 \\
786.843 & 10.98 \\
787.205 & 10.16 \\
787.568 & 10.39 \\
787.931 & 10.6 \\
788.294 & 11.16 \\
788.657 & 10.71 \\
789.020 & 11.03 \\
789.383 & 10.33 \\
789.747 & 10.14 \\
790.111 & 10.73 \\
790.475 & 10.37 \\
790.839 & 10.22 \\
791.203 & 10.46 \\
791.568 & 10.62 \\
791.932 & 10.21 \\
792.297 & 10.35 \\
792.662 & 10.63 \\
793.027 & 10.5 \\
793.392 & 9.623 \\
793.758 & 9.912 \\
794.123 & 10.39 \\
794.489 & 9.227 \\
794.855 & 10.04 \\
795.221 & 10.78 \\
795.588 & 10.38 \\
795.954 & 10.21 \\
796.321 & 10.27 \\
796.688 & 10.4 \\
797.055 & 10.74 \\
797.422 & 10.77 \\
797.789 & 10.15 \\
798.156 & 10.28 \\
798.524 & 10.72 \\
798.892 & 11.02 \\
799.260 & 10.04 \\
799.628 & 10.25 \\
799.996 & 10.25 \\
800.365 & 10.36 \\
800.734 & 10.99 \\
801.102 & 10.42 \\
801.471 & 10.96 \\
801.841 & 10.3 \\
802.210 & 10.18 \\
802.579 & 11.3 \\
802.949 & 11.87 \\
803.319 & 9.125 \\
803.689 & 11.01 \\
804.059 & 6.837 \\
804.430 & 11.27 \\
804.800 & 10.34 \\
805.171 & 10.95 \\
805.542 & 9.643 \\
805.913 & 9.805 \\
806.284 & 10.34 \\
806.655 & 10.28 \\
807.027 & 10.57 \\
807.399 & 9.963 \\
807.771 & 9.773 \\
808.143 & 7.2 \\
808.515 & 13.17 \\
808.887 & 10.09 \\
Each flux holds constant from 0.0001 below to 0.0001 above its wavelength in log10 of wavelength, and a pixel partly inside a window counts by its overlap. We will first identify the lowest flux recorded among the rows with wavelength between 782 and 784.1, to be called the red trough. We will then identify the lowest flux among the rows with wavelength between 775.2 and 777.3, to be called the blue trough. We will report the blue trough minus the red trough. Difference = -0.23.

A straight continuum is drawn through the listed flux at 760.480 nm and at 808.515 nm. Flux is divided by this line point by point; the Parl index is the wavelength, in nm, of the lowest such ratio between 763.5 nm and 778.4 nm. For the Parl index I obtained 768.932 nm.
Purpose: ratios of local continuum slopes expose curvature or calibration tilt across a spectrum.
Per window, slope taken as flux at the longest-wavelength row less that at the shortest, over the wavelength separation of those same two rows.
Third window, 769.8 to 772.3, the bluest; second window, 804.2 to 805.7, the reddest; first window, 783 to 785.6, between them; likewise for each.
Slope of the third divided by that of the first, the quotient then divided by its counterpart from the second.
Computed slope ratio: 1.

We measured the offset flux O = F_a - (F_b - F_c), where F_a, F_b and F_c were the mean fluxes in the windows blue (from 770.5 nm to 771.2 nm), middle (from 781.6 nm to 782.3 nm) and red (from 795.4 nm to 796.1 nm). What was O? 10.1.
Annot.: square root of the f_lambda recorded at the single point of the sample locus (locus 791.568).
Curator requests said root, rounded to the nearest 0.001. 3.259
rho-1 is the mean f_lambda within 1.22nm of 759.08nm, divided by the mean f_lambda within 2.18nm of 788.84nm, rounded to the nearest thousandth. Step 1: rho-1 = 1.082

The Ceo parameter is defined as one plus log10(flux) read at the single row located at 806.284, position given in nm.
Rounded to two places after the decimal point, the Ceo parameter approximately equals 2.01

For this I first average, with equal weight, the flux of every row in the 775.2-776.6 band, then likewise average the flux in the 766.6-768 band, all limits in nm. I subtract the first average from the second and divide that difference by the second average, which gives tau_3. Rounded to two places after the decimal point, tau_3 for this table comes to -0.02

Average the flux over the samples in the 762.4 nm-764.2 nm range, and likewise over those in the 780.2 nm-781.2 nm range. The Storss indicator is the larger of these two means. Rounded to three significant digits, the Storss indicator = 11.3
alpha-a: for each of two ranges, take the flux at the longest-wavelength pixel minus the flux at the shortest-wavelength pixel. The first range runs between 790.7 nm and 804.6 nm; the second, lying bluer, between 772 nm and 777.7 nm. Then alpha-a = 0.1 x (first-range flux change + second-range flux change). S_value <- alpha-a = 0.2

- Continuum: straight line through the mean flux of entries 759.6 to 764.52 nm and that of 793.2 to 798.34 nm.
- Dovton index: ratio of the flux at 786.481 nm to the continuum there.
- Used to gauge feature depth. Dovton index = 1.01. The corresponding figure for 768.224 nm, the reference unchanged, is 1.00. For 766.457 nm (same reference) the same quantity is 0.95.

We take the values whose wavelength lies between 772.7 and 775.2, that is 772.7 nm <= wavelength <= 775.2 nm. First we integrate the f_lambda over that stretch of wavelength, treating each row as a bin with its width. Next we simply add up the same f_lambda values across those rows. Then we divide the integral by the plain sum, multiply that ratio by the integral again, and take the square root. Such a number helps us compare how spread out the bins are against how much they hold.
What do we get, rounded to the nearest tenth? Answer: 3.1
